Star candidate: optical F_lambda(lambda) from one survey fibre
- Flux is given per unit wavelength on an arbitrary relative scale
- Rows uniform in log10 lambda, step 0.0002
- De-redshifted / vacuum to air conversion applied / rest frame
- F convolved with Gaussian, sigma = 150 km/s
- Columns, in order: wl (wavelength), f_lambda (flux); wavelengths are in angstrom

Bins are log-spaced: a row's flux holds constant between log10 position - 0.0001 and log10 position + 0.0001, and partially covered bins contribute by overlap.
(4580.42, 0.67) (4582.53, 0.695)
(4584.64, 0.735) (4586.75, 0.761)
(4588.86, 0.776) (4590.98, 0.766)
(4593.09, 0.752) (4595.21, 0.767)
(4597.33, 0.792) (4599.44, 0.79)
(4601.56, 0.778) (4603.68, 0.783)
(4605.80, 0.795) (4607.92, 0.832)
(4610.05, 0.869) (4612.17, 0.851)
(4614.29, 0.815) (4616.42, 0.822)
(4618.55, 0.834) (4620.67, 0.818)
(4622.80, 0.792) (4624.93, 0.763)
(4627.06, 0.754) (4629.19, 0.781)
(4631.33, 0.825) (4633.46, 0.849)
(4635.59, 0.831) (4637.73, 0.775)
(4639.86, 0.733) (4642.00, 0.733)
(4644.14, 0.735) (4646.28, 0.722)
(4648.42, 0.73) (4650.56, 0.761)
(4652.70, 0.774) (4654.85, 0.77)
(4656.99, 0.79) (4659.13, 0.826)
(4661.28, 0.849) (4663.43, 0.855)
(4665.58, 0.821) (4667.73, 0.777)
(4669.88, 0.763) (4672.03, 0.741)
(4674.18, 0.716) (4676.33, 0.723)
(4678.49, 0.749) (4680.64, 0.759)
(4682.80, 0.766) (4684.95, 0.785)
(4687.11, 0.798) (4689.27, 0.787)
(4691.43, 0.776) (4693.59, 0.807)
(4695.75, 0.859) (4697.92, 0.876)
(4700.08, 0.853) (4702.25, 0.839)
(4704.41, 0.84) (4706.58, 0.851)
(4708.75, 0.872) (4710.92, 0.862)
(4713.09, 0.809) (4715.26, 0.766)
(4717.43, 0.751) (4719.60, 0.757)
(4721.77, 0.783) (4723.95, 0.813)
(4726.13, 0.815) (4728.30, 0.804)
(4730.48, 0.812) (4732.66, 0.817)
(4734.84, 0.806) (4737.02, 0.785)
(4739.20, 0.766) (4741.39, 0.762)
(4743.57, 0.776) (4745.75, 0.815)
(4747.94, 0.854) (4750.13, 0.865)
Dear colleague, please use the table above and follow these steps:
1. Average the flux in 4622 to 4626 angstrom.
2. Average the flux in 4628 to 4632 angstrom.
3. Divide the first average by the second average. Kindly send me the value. 0.97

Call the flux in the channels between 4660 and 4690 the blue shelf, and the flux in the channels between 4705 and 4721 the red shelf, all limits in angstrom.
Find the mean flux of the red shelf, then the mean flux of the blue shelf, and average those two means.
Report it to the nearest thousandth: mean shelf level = 0.794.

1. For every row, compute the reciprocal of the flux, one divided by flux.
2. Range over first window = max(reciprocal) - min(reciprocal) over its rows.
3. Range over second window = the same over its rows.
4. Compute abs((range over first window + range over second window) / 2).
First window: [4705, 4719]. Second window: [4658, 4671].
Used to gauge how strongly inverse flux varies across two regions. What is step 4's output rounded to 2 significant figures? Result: 0.16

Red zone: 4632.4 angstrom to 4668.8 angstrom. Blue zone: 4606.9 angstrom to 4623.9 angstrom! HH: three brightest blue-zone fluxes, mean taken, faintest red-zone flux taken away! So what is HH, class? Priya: 0.13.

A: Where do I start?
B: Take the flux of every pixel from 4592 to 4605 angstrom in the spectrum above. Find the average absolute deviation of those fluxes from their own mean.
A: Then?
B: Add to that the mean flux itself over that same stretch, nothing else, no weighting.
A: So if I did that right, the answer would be 0.79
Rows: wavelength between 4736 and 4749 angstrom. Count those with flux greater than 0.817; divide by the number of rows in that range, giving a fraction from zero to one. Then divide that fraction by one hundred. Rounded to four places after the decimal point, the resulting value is 0.0017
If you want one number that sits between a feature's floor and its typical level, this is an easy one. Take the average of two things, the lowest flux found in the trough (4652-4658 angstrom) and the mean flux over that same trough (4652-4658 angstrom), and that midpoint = 0.77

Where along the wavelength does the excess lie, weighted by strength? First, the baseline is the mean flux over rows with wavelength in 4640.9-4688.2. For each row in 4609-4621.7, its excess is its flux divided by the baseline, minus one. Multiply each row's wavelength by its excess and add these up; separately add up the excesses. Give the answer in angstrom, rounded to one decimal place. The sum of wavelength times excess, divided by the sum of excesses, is 4614.5 angstrom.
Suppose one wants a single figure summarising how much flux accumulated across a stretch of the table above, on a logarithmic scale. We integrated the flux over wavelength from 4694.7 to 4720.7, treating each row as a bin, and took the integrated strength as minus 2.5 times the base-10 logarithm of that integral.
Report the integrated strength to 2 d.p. -3.33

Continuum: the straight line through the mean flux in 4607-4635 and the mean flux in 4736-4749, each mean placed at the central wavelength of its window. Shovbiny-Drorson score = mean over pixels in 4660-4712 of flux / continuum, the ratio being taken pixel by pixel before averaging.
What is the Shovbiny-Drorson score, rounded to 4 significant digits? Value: 1.002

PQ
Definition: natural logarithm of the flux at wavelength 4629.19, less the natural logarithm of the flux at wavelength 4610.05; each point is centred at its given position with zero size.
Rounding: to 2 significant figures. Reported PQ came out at -0.11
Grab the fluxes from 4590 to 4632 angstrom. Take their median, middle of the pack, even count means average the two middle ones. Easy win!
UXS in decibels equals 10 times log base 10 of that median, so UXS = -1.01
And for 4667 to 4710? -1.05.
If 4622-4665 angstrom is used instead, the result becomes -1.11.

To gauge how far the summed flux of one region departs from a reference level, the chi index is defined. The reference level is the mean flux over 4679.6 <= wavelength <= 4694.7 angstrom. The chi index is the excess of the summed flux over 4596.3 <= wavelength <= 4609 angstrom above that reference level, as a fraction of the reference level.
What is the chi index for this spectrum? 5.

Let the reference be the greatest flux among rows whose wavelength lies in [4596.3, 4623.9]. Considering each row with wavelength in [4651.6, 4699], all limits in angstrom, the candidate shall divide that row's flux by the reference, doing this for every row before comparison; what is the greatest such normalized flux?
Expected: 1.01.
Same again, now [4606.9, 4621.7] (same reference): 1.00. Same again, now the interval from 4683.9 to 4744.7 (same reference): 1.01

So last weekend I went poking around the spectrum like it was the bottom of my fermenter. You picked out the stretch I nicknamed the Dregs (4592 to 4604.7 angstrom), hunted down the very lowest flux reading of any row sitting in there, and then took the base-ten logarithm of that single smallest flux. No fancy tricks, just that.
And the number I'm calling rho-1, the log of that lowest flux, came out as -0.124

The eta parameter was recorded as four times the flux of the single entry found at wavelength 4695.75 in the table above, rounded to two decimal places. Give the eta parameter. 3.44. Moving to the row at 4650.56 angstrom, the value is 3.04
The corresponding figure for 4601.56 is 3.11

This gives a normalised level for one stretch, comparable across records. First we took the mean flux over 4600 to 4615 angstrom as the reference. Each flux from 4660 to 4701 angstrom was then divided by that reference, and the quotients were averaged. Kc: 0.97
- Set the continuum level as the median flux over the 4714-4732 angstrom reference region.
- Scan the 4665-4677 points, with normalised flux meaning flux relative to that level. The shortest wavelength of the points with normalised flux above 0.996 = 4665.58 angstrom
